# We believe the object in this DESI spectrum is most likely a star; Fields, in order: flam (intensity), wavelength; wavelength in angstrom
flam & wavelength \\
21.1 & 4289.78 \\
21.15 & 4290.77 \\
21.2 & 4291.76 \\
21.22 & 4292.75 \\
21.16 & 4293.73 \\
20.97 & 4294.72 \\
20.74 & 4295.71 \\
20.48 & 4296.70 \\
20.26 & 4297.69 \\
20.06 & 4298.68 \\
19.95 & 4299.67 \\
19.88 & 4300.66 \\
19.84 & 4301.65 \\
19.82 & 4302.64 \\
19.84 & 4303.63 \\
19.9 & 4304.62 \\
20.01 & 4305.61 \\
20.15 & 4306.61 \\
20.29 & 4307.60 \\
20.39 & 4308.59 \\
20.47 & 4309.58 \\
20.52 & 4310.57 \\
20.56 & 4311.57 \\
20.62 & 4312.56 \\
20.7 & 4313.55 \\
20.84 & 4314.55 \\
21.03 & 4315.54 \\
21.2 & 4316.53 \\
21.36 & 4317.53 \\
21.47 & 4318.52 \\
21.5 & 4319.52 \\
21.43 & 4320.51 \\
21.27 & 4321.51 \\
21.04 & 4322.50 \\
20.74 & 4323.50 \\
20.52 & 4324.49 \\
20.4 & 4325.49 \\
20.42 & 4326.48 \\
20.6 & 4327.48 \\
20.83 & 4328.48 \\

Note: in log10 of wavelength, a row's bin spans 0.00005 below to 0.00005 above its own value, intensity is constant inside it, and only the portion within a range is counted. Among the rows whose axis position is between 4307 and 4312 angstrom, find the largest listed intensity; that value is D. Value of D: 20.56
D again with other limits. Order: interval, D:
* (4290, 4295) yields 21.22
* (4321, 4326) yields 21.27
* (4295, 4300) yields 20.74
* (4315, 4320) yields 21.5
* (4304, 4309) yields 20.39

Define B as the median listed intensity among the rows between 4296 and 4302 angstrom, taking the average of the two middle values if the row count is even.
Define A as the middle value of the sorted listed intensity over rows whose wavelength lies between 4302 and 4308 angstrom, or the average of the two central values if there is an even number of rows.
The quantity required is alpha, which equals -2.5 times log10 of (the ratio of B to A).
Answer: 0.00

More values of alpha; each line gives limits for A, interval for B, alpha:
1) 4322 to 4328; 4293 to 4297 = -0.02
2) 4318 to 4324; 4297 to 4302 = 0.07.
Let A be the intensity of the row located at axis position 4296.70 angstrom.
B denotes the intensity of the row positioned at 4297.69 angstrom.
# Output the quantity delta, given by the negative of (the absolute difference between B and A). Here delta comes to -0.22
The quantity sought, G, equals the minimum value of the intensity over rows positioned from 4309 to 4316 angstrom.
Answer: 20.47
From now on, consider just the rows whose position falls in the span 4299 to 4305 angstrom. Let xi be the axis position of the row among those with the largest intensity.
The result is 4299.67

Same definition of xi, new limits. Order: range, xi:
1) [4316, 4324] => 4319.52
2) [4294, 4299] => 4294.72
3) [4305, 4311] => 4310.57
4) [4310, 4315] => 4314.55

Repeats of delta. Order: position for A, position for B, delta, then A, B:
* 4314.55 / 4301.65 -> -1.00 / 20.84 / 19.84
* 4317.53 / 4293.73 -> -0.20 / 21.36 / 21.16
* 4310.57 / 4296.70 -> -0.04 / 20.52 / 20.48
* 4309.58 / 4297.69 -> -0.21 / 20.47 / 20.26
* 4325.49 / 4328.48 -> -0.43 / 20.4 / 20.83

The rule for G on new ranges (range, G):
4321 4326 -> 20.4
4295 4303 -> 19.82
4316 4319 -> 21.2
